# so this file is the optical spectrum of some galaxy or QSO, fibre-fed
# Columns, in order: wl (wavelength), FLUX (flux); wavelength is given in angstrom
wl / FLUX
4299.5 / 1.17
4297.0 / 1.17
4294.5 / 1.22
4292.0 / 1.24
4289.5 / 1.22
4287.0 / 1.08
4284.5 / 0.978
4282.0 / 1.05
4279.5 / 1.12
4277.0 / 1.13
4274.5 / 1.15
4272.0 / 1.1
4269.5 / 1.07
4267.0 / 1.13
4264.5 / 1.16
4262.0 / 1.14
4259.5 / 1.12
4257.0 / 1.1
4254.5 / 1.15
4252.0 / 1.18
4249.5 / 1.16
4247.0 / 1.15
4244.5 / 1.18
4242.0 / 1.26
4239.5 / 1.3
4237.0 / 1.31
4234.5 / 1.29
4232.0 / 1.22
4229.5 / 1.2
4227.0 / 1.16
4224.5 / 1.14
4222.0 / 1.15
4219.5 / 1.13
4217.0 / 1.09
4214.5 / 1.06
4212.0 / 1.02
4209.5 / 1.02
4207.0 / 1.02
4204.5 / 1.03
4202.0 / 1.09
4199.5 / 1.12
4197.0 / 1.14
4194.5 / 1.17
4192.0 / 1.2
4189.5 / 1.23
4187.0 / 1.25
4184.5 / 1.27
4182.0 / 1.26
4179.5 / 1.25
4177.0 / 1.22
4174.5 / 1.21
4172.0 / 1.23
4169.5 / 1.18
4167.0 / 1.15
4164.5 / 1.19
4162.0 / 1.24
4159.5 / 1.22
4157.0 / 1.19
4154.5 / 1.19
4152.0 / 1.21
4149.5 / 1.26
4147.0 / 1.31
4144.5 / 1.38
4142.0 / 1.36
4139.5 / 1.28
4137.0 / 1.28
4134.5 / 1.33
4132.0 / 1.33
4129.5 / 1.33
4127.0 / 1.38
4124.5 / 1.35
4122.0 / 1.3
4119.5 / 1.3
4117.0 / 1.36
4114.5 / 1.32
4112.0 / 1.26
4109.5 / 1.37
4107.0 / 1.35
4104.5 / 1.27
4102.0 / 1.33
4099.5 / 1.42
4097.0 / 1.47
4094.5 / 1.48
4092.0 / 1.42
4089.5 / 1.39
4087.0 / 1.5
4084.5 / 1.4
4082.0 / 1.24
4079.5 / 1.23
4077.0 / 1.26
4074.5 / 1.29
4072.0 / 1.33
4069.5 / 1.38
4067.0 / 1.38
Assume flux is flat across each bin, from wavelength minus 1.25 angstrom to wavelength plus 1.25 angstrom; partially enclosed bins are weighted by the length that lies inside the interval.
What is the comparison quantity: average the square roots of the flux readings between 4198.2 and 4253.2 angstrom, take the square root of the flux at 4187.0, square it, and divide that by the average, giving 1.17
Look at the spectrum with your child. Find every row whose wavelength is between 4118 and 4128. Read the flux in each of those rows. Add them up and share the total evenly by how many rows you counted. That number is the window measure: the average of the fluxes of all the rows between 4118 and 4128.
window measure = 1.33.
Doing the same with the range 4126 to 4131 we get 1.35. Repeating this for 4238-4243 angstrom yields 1.28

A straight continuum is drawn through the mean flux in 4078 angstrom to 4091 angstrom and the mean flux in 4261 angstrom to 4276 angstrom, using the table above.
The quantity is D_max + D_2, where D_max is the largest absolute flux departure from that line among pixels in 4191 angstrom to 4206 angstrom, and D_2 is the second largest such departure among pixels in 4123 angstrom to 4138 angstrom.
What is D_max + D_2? 0.22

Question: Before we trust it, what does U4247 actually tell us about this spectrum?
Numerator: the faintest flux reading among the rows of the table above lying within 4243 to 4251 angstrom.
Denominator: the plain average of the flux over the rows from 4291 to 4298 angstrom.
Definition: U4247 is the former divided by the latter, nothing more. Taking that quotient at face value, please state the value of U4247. 0.95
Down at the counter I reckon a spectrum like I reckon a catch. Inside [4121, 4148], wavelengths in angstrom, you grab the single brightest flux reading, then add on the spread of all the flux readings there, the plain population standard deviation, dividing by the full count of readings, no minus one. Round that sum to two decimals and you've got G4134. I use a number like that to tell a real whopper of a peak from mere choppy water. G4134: 1.41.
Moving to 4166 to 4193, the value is 1.30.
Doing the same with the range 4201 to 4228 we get 1.21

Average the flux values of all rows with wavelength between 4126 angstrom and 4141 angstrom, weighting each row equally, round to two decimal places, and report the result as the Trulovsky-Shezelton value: 1.32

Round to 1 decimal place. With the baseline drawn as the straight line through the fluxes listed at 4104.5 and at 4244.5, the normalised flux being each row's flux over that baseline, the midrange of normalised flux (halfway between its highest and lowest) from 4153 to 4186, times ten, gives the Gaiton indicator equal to 9.9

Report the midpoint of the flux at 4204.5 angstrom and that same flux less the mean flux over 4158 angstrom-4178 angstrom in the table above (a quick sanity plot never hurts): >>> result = 0.43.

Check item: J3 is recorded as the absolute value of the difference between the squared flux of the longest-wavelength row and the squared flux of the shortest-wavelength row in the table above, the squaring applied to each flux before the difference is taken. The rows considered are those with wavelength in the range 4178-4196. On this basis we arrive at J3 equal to 0.19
